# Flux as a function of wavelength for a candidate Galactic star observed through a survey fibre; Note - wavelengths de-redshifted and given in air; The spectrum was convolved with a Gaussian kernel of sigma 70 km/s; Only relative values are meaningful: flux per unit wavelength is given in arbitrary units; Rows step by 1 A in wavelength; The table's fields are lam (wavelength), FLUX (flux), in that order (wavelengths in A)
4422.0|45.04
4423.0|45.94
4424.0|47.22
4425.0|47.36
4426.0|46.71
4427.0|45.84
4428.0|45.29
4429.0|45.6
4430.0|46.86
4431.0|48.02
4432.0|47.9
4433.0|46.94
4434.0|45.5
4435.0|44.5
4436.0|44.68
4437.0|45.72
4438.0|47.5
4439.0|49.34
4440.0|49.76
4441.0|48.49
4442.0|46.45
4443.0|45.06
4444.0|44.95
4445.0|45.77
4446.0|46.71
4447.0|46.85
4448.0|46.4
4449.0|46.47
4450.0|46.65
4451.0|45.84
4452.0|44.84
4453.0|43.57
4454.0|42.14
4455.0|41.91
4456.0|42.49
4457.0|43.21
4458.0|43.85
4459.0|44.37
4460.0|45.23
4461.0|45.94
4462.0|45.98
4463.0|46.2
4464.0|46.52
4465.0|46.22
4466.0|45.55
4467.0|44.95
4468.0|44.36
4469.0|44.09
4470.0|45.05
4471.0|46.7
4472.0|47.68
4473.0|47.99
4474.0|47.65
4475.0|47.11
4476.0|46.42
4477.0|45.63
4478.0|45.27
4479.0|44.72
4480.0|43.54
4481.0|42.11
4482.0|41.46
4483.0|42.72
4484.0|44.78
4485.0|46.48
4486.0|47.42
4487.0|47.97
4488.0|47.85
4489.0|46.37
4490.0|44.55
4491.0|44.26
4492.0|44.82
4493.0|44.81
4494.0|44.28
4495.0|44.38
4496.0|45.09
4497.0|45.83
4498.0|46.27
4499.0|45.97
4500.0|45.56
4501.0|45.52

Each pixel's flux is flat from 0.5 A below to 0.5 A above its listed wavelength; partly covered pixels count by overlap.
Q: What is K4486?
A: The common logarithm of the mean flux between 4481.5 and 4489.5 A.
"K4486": 1.66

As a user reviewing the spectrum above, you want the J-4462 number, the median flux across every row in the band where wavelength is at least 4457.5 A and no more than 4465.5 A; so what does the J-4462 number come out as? 46.0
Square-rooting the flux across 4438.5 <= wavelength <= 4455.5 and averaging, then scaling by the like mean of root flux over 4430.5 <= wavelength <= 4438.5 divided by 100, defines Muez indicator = 0.461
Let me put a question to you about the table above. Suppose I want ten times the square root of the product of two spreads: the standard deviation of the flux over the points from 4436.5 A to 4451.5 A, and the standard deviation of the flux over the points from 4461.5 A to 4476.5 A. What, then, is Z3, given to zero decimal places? 13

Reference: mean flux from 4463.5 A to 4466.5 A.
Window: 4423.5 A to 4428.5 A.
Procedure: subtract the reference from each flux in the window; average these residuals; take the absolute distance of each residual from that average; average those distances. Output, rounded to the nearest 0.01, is 0.74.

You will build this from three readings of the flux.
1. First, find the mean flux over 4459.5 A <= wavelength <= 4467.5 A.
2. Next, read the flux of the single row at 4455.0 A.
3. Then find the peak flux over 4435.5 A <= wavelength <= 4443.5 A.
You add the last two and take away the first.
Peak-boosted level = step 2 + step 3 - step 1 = 45.8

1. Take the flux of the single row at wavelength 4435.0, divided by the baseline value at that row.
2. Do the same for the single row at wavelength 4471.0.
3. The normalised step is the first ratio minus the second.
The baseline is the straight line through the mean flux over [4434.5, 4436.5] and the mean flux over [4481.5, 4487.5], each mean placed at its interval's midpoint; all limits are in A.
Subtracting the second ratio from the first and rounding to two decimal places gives -0.04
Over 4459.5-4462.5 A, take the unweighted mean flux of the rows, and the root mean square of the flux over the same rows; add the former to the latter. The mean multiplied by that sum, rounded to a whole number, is 4180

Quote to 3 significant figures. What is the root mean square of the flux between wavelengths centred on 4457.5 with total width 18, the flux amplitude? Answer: 44.9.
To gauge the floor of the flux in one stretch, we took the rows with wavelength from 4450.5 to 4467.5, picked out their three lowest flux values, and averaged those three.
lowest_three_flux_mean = 42.2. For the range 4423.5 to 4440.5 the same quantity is 44.8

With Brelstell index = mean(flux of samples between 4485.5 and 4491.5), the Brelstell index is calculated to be 46.4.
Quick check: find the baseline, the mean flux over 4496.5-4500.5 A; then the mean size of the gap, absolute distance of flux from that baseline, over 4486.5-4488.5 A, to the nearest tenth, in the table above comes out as 2.0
